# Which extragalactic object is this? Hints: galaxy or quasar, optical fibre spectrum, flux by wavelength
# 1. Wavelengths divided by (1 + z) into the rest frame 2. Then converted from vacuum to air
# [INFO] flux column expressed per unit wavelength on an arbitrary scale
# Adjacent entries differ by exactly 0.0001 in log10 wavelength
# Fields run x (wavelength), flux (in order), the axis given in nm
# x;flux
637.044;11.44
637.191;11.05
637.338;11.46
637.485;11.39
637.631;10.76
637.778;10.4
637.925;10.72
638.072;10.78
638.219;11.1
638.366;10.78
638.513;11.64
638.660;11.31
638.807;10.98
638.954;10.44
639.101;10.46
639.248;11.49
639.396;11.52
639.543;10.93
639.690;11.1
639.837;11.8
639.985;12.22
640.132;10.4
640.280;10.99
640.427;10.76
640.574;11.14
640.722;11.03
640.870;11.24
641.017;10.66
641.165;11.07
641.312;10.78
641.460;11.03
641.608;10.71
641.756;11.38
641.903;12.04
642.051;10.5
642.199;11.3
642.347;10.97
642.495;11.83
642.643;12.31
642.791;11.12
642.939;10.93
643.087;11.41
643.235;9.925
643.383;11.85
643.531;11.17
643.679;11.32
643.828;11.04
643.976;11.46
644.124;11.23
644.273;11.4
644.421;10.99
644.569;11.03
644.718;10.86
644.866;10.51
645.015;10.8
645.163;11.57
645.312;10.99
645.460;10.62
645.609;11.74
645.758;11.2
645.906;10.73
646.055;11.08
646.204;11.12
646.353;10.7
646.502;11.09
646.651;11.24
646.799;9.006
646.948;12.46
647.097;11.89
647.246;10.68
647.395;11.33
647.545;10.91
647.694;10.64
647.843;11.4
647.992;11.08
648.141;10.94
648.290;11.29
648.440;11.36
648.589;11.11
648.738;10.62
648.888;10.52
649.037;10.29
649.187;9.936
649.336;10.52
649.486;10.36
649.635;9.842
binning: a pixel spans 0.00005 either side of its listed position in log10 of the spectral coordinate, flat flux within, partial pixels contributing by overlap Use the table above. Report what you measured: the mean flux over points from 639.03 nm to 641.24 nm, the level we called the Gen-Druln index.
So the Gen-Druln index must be 11.12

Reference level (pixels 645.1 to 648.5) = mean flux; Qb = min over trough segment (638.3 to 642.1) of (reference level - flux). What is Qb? -1.13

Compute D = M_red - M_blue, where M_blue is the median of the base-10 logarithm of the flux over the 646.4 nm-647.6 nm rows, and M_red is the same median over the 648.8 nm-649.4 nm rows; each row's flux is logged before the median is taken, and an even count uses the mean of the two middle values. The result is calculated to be -0.031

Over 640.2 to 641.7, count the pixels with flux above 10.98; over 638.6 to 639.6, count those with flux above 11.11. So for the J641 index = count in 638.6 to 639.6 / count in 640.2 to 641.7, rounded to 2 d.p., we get 0.50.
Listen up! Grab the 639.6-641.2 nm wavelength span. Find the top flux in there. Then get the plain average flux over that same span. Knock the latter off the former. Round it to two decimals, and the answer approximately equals 1.09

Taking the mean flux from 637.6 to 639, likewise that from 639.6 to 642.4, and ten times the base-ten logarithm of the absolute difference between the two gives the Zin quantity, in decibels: -7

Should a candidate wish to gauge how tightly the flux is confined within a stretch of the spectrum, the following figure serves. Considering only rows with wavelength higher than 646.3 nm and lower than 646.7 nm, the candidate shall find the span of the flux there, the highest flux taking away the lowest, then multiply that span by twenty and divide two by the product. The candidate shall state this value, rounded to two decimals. 0.19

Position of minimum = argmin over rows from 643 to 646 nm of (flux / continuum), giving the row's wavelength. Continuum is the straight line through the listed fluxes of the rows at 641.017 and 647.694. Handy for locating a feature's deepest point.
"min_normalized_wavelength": 643.235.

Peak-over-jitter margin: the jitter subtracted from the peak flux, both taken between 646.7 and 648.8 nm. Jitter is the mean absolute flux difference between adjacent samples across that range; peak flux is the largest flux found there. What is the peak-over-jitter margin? 11.8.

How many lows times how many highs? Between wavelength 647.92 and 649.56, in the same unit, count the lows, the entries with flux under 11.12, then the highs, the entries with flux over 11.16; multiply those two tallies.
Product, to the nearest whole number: 18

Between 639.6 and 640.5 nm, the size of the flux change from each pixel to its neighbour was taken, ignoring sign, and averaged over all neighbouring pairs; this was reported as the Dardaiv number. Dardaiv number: 0.75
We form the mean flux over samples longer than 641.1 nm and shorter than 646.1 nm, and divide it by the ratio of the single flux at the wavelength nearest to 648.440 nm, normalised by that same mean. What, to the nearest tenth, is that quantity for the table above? 10.9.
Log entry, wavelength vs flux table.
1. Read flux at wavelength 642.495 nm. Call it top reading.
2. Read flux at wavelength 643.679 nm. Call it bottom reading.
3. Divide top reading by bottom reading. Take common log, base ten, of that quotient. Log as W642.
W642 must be 0.019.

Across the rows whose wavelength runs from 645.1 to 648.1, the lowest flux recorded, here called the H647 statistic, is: 9.006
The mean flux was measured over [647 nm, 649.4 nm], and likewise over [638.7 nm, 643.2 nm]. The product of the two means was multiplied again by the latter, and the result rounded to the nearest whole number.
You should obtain 1356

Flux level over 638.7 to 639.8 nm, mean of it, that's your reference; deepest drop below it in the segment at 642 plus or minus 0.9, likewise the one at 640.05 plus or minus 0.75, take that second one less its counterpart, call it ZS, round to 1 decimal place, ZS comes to 0.1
